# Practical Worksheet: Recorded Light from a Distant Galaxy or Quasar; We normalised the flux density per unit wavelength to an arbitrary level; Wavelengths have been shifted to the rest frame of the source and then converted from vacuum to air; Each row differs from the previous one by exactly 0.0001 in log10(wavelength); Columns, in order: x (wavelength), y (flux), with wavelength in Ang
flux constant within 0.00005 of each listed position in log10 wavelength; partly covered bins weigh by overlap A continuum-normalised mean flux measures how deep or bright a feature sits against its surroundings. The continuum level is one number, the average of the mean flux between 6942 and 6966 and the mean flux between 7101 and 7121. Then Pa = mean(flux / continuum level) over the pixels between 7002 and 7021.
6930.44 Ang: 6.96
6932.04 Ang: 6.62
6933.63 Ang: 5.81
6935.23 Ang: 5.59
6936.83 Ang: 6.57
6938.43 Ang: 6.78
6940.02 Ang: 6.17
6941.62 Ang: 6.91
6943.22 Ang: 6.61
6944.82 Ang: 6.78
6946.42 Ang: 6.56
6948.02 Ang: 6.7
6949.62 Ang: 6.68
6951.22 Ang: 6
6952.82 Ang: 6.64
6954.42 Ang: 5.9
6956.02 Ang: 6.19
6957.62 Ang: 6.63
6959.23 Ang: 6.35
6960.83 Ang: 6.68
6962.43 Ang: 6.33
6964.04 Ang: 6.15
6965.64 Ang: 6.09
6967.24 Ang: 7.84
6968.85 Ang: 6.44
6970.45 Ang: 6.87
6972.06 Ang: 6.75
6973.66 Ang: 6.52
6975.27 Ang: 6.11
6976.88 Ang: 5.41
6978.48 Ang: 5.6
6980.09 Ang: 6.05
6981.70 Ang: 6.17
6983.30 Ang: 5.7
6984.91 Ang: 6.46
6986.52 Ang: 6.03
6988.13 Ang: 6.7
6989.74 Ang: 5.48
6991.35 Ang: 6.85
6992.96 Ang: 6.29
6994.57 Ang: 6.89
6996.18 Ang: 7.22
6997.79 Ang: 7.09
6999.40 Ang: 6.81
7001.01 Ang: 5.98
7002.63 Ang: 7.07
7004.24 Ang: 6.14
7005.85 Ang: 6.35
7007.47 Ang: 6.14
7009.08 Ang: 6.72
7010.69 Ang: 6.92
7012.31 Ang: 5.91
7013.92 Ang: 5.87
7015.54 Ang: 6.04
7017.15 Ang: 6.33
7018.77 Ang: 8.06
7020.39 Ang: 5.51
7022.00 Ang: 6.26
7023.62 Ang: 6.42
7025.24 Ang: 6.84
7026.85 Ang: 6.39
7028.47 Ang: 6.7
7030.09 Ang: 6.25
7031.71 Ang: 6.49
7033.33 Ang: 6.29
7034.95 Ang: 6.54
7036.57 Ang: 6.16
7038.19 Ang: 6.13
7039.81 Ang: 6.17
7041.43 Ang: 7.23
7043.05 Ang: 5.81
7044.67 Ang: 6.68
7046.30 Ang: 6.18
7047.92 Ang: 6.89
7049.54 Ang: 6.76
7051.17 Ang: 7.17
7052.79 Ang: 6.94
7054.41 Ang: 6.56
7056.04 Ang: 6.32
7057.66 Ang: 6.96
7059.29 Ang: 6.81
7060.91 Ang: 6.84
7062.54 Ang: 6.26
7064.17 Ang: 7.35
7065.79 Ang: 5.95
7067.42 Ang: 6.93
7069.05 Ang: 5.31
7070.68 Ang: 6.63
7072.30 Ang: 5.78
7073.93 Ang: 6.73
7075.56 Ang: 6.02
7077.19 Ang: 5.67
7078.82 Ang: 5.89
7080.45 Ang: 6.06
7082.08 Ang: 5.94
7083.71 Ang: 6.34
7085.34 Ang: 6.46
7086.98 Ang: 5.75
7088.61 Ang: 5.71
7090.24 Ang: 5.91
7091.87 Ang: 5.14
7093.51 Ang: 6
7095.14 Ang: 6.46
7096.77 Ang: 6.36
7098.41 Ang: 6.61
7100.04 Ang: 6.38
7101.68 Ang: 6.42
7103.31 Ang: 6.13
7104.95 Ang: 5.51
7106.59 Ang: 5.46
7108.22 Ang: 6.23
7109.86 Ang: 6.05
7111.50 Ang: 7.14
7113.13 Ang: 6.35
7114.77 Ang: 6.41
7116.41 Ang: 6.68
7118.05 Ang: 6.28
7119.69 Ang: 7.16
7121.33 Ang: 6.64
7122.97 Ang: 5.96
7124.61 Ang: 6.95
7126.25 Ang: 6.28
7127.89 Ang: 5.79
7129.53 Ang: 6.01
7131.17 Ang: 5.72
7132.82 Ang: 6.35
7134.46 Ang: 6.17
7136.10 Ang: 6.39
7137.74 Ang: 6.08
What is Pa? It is 1.01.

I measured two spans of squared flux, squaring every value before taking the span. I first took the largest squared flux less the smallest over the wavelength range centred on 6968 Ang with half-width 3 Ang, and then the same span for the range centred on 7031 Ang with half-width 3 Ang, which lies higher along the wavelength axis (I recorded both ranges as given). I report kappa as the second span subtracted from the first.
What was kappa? 19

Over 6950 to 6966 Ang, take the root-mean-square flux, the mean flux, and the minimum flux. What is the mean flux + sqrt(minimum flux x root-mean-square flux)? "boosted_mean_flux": 12.4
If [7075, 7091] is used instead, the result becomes 11.8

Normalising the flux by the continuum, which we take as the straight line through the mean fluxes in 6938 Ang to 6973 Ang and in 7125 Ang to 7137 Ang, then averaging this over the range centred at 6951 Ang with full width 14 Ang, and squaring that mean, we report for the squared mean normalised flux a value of 0.97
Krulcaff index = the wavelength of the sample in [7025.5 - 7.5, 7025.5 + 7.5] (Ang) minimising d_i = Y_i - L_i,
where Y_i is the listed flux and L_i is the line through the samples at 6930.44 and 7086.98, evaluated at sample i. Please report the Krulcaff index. 7020.39 Ang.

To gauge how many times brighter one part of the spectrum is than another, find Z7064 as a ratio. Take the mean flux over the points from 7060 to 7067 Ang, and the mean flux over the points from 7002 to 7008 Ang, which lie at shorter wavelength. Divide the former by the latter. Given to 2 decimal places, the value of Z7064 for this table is 1.03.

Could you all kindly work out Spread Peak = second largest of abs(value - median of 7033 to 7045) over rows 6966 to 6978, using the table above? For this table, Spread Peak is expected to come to 0.82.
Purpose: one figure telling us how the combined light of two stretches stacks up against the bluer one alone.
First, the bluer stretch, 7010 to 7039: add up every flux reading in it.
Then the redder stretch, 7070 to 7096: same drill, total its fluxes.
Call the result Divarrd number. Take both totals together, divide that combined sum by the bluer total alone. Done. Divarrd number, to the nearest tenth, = 1.8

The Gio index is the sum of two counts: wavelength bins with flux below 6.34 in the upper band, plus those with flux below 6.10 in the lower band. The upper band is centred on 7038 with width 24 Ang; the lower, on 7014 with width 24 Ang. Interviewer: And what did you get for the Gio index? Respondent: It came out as 11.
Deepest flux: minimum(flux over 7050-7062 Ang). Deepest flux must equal 6.32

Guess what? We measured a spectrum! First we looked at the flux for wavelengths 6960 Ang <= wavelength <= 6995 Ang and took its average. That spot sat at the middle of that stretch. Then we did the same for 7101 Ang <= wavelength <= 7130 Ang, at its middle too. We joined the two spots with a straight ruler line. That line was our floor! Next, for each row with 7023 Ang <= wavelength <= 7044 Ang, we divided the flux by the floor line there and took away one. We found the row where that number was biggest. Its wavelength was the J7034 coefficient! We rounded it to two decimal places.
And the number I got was 7041.43 Ang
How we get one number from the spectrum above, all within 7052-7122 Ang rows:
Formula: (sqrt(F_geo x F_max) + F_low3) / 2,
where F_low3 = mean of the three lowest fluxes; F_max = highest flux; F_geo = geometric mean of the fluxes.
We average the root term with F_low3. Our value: 6.0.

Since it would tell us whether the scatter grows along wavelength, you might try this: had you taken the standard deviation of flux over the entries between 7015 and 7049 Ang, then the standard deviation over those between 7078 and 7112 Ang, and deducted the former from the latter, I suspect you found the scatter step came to -0.08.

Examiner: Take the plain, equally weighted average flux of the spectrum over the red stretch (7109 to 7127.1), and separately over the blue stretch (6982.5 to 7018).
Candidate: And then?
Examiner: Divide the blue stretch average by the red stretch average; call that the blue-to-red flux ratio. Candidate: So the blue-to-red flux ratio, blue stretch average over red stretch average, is 0.98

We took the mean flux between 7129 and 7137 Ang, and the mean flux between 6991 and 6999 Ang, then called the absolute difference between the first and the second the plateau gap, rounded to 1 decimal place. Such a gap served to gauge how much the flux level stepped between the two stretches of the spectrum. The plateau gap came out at 0.7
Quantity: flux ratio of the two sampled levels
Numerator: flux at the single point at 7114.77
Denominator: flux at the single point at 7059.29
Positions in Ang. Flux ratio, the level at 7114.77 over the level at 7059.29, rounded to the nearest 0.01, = 0.94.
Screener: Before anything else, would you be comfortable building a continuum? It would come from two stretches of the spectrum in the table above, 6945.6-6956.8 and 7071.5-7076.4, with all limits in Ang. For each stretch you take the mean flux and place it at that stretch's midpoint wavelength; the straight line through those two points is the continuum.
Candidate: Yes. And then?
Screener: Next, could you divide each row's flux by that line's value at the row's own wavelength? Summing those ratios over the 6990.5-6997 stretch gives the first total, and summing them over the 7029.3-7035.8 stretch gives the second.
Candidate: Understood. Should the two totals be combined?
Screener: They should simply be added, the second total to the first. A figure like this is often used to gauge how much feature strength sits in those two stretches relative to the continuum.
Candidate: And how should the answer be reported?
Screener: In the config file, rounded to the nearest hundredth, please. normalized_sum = 8.41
